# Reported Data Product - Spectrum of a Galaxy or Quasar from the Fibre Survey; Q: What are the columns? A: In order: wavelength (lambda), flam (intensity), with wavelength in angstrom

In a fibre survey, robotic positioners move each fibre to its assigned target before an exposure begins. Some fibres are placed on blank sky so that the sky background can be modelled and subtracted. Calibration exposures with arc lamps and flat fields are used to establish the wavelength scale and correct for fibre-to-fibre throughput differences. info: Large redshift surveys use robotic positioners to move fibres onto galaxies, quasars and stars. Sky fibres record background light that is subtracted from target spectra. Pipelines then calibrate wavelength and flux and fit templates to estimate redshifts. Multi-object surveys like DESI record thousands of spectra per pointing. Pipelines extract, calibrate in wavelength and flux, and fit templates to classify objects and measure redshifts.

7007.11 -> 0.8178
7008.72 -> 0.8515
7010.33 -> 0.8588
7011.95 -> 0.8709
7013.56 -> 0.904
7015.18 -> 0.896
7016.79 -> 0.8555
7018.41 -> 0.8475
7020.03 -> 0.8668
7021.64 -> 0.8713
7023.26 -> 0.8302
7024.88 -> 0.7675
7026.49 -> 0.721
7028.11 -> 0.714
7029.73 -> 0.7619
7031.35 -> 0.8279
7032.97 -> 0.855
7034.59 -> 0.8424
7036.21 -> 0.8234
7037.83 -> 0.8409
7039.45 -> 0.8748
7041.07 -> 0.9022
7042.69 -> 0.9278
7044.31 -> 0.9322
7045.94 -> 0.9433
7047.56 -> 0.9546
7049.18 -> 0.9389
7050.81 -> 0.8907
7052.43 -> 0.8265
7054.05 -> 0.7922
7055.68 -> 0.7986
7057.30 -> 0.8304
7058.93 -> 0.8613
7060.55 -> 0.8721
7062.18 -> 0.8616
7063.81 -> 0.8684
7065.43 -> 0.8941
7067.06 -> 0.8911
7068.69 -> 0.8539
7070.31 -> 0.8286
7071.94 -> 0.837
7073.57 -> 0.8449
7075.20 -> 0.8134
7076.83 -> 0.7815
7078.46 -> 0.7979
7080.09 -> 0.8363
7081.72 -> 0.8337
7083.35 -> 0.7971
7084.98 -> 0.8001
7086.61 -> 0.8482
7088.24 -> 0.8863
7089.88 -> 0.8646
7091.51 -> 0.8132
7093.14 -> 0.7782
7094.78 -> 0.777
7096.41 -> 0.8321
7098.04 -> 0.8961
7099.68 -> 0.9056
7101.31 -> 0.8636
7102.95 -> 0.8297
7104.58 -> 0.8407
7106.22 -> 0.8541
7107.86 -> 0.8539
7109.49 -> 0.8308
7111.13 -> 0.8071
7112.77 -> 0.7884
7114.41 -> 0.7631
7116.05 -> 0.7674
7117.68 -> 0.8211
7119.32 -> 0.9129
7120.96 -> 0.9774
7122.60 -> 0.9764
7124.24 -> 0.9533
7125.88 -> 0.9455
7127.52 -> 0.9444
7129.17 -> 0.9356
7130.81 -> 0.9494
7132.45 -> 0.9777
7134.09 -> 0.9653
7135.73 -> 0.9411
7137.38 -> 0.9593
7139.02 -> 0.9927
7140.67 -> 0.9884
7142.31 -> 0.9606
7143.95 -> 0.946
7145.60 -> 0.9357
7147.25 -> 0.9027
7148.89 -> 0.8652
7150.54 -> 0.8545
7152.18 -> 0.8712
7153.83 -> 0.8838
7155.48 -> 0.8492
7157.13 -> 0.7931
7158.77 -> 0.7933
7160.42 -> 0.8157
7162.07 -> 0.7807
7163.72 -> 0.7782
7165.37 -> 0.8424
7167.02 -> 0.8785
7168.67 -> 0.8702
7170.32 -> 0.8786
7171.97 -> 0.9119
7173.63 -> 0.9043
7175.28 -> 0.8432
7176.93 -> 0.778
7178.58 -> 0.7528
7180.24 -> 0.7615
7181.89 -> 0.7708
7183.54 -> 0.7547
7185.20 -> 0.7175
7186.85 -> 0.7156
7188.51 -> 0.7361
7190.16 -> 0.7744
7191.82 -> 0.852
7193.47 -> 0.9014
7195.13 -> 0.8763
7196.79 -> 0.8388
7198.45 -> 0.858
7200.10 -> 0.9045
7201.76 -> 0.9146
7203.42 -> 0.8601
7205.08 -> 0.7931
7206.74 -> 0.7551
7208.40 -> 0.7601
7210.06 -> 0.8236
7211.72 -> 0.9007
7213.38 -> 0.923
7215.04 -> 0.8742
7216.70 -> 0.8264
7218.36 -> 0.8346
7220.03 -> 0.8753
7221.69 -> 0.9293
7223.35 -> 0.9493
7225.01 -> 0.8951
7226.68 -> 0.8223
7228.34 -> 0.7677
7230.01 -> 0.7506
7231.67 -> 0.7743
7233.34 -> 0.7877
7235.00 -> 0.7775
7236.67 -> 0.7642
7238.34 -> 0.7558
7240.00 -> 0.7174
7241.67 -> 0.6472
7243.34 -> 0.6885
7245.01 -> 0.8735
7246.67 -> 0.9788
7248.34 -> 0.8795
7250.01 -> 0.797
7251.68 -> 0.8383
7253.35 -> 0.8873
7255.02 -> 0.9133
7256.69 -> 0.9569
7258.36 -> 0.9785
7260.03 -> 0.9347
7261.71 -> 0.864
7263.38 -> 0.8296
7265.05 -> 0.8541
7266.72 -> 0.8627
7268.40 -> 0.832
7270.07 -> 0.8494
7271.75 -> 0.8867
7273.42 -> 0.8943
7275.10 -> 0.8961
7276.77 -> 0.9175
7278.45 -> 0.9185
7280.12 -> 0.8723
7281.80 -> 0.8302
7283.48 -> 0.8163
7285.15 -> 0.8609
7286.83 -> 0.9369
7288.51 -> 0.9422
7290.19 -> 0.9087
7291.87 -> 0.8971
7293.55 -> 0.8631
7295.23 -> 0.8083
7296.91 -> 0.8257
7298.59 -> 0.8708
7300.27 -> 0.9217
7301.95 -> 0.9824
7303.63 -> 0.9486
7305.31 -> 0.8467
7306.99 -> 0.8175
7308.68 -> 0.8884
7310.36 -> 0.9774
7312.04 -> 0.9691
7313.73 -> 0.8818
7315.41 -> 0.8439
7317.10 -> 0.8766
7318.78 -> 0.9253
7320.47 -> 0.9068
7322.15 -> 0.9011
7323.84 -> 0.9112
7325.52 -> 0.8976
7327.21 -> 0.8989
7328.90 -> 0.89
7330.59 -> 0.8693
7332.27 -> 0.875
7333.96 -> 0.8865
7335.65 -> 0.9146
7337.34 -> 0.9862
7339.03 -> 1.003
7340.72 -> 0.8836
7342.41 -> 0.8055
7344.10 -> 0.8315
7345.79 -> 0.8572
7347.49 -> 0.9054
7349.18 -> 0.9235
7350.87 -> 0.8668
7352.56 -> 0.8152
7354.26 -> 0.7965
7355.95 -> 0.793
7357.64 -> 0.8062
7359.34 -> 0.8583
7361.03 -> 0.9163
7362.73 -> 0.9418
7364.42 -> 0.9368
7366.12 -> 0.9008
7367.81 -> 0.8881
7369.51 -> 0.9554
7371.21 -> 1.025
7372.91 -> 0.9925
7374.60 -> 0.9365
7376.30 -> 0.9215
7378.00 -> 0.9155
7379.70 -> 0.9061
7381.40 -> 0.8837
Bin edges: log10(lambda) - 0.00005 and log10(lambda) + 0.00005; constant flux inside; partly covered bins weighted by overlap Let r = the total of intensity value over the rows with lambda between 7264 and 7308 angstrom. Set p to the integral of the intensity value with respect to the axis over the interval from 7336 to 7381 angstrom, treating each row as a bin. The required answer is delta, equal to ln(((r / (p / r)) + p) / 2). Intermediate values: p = 40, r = 22.9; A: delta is 3.28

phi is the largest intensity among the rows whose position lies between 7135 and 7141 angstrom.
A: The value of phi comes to 0.9927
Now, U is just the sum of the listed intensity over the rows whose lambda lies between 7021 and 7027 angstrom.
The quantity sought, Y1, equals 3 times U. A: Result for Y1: 9.6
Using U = 3.2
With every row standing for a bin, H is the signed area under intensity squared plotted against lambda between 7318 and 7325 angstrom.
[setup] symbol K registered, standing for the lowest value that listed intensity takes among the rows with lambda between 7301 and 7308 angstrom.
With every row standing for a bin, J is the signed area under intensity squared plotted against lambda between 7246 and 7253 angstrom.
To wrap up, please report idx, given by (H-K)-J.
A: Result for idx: -0.36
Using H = 5.8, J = 5.3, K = 0.8175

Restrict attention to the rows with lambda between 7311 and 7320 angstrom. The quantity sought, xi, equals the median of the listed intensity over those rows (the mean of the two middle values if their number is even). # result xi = 0.882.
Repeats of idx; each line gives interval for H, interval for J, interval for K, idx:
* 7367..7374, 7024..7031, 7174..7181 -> 1.86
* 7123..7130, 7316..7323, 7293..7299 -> -0.21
